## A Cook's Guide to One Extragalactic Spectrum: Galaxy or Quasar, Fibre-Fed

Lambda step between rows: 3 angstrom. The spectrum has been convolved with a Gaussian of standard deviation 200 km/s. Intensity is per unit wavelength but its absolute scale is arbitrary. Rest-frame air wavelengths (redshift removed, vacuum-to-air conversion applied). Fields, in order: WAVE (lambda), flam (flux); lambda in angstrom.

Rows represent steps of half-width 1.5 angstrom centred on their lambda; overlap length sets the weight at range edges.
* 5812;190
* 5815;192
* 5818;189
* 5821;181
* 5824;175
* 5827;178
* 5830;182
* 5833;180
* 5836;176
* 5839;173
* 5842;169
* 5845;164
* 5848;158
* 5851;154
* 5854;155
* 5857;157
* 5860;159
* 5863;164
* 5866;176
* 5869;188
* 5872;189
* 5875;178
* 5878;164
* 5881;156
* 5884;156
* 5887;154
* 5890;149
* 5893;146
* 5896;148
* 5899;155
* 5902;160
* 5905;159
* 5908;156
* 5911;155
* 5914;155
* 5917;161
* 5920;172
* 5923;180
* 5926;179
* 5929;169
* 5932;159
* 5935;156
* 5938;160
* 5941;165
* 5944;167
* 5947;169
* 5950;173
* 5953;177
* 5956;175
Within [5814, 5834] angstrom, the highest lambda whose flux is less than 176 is 5824 angstrom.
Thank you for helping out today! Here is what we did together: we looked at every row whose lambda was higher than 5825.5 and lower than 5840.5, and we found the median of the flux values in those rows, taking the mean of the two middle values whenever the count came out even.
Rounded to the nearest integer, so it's 178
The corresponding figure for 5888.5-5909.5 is 155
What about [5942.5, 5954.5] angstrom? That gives 171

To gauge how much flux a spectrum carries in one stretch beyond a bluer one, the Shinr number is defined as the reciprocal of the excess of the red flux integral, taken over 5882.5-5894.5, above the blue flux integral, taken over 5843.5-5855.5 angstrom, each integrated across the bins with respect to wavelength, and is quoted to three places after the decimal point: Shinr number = -0.013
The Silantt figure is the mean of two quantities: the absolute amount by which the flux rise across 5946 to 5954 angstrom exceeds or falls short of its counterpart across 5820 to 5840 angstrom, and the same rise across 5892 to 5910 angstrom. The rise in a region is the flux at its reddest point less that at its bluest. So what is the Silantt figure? 13.0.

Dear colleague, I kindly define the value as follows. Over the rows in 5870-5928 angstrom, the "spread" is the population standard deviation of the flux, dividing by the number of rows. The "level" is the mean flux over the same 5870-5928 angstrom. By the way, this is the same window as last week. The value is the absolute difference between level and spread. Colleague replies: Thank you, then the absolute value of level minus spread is 150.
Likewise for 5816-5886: 159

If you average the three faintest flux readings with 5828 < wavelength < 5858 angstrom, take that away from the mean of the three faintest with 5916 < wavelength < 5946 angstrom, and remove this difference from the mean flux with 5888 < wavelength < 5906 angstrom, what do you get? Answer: 150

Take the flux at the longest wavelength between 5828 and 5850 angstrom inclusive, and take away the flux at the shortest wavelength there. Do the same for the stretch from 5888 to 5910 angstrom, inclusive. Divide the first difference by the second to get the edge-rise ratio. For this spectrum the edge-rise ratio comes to -3.4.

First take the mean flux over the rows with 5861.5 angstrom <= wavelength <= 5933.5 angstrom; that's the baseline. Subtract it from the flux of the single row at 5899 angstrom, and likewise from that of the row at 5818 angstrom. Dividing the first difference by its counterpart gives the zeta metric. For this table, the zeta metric -0.3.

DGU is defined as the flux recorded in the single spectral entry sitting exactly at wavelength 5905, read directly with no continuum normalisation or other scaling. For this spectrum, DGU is 159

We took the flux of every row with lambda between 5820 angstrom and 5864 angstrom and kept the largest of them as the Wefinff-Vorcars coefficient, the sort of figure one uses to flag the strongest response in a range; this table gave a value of 182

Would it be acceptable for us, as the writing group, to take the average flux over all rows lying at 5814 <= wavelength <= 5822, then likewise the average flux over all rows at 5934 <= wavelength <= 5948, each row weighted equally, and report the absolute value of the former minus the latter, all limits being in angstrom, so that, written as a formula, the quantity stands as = 24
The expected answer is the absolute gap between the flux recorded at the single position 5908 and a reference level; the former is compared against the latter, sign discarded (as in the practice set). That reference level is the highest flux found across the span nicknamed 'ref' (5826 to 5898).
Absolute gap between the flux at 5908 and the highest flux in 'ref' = 33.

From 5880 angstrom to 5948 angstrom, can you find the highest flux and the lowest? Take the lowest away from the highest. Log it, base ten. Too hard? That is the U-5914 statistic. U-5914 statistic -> 1.53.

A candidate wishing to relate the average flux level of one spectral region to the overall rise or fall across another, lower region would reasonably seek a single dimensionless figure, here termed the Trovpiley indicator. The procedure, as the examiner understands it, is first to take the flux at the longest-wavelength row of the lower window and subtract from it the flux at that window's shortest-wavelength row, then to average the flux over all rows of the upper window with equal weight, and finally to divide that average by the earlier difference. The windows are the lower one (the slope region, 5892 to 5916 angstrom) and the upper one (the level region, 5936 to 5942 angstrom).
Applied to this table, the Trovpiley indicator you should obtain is 18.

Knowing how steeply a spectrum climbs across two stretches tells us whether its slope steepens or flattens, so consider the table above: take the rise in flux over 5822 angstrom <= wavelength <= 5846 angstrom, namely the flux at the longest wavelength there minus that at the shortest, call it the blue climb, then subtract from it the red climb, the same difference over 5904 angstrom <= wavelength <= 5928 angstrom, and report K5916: -31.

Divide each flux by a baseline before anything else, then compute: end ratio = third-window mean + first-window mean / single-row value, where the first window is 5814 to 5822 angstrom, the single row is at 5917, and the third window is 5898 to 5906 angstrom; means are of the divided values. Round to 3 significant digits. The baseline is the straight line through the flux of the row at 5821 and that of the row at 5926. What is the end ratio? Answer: 2.03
